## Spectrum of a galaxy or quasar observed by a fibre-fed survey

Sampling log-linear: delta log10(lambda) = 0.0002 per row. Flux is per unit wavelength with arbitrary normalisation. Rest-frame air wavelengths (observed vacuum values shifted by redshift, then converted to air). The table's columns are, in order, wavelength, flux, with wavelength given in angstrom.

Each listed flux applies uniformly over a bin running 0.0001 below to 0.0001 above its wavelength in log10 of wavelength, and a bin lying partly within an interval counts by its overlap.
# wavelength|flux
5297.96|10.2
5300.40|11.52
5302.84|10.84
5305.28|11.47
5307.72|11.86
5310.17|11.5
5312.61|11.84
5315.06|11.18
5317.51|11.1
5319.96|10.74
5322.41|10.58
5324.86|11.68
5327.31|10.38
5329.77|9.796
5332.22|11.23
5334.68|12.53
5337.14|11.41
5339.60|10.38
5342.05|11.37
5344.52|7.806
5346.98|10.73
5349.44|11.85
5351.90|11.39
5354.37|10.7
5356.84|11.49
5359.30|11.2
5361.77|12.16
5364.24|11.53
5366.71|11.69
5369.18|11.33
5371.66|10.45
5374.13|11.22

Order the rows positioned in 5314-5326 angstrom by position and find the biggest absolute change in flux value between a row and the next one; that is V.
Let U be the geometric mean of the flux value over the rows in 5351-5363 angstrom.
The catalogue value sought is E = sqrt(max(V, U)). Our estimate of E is 3.37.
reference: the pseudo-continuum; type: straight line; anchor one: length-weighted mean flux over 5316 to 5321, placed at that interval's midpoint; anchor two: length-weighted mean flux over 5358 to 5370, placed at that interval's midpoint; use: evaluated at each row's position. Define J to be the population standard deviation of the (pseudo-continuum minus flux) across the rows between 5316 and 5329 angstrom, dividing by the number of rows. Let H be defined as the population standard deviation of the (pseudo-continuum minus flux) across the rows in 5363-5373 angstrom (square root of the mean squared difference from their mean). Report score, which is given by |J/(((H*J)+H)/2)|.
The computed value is 1.24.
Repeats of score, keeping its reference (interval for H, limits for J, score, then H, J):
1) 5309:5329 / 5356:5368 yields 0.85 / 0.55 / 0.30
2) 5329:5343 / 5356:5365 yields 0.60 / 0.85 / 0.34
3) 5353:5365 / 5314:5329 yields 1.41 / 0.44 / 0.45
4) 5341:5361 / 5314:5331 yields 0.65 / 1.16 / 0.61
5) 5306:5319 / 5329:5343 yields 2.54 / 0.36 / 0.85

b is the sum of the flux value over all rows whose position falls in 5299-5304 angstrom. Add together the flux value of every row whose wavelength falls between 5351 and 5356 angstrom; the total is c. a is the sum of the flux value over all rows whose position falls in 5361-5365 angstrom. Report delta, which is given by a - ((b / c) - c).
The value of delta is 44.8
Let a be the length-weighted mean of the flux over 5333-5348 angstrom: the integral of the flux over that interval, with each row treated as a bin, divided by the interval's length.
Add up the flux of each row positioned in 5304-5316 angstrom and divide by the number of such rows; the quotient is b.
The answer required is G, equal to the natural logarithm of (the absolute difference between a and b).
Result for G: -0.2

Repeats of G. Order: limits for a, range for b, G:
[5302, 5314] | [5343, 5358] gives -0.1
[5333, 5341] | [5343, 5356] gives -0.1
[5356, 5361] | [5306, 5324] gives -1.8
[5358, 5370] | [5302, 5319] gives -1.6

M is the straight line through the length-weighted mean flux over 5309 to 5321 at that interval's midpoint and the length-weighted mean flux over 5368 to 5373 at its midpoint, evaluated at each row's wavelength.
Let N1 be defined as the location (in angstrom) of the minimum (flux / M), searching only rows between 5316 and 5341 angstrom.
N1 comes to 5329.77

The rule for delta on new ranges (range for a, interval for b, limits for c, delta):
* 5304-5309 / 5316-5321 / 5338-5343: 44.1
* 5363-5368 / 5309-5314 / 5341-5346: 41.2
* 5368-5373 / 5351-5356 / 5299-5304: 43.2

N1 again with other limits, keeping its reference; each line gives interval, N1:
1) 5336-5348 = 5344.52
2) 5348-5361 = 5354.37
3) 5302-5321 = 5302.84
